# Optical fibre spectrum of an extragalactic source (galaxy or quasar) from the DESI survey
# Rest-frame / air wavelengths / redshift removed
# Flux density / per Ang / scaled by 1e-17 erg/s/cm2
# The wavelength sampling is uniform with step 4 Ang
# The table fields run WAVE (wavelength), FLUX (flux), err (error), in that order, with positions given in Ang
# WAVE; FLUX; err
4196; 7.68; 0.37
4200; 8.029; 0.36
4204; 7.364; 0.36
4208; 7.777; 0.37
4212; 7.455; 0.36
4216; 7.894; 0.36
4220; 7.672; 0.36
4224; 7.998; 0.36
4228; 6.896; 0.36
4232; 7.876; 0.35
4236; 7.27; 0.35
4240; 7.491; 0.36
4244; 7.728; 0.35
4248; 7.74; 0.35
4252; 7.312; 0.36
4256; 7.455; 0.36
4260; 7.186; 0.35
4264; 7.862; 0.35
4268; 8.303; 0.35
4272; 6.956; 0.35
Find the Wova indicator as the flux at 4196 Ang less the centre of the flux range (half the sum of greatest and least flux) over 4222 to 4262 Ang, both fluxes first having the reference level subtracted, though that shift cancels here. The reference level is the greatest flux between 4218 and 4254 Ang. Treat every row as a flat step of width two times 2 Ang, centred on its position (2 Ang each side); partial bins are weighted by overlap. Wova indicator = 0.2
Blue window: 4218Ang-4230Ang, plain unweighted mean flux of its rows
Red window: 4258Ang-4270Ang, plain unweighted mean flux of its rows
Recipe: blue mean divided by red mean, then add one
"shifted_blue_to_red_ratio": 1.97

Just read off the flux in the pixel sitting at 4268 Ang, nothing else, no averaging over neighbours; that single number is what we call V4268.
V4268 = 8.303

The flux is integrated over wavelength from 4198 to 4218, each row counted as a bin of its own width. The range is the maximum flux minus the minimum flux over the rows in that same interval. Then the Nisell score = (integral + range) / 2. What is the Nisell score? 77.4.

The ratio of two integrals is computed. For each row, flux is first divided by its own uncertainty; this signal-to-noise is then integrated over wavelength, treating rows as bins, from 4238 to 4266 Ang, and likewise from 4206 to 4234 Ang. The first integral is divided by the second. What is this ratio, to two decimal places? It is 1.00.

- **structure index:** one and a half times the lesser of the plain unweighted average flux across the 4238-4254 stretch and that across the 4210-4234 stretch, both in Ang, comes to 11.4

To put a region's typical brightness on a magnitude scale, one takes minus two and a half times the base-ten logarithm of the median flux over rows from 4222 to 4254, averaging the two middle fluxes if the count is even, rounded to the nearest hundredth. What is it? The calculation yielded -2.20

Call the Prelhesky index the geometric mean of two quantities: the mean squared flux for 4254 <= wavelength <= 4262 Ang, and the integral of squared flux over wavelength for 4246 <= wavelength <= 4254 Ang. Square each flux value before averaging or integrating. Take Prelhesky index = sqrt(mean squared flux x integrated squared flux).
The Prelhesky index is 156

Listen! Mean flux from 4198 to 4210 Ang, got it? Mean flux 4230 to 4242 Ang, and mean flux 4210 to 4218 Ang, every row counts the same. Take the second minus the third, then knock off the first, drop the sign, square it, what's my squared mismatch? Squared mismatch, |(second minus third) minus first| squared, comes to 61.7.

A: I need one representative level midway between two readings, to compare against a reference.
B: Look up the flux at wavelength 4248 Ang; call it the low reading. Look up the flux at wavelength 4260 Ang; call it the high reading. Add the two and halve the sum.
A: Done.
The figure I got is 7.46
